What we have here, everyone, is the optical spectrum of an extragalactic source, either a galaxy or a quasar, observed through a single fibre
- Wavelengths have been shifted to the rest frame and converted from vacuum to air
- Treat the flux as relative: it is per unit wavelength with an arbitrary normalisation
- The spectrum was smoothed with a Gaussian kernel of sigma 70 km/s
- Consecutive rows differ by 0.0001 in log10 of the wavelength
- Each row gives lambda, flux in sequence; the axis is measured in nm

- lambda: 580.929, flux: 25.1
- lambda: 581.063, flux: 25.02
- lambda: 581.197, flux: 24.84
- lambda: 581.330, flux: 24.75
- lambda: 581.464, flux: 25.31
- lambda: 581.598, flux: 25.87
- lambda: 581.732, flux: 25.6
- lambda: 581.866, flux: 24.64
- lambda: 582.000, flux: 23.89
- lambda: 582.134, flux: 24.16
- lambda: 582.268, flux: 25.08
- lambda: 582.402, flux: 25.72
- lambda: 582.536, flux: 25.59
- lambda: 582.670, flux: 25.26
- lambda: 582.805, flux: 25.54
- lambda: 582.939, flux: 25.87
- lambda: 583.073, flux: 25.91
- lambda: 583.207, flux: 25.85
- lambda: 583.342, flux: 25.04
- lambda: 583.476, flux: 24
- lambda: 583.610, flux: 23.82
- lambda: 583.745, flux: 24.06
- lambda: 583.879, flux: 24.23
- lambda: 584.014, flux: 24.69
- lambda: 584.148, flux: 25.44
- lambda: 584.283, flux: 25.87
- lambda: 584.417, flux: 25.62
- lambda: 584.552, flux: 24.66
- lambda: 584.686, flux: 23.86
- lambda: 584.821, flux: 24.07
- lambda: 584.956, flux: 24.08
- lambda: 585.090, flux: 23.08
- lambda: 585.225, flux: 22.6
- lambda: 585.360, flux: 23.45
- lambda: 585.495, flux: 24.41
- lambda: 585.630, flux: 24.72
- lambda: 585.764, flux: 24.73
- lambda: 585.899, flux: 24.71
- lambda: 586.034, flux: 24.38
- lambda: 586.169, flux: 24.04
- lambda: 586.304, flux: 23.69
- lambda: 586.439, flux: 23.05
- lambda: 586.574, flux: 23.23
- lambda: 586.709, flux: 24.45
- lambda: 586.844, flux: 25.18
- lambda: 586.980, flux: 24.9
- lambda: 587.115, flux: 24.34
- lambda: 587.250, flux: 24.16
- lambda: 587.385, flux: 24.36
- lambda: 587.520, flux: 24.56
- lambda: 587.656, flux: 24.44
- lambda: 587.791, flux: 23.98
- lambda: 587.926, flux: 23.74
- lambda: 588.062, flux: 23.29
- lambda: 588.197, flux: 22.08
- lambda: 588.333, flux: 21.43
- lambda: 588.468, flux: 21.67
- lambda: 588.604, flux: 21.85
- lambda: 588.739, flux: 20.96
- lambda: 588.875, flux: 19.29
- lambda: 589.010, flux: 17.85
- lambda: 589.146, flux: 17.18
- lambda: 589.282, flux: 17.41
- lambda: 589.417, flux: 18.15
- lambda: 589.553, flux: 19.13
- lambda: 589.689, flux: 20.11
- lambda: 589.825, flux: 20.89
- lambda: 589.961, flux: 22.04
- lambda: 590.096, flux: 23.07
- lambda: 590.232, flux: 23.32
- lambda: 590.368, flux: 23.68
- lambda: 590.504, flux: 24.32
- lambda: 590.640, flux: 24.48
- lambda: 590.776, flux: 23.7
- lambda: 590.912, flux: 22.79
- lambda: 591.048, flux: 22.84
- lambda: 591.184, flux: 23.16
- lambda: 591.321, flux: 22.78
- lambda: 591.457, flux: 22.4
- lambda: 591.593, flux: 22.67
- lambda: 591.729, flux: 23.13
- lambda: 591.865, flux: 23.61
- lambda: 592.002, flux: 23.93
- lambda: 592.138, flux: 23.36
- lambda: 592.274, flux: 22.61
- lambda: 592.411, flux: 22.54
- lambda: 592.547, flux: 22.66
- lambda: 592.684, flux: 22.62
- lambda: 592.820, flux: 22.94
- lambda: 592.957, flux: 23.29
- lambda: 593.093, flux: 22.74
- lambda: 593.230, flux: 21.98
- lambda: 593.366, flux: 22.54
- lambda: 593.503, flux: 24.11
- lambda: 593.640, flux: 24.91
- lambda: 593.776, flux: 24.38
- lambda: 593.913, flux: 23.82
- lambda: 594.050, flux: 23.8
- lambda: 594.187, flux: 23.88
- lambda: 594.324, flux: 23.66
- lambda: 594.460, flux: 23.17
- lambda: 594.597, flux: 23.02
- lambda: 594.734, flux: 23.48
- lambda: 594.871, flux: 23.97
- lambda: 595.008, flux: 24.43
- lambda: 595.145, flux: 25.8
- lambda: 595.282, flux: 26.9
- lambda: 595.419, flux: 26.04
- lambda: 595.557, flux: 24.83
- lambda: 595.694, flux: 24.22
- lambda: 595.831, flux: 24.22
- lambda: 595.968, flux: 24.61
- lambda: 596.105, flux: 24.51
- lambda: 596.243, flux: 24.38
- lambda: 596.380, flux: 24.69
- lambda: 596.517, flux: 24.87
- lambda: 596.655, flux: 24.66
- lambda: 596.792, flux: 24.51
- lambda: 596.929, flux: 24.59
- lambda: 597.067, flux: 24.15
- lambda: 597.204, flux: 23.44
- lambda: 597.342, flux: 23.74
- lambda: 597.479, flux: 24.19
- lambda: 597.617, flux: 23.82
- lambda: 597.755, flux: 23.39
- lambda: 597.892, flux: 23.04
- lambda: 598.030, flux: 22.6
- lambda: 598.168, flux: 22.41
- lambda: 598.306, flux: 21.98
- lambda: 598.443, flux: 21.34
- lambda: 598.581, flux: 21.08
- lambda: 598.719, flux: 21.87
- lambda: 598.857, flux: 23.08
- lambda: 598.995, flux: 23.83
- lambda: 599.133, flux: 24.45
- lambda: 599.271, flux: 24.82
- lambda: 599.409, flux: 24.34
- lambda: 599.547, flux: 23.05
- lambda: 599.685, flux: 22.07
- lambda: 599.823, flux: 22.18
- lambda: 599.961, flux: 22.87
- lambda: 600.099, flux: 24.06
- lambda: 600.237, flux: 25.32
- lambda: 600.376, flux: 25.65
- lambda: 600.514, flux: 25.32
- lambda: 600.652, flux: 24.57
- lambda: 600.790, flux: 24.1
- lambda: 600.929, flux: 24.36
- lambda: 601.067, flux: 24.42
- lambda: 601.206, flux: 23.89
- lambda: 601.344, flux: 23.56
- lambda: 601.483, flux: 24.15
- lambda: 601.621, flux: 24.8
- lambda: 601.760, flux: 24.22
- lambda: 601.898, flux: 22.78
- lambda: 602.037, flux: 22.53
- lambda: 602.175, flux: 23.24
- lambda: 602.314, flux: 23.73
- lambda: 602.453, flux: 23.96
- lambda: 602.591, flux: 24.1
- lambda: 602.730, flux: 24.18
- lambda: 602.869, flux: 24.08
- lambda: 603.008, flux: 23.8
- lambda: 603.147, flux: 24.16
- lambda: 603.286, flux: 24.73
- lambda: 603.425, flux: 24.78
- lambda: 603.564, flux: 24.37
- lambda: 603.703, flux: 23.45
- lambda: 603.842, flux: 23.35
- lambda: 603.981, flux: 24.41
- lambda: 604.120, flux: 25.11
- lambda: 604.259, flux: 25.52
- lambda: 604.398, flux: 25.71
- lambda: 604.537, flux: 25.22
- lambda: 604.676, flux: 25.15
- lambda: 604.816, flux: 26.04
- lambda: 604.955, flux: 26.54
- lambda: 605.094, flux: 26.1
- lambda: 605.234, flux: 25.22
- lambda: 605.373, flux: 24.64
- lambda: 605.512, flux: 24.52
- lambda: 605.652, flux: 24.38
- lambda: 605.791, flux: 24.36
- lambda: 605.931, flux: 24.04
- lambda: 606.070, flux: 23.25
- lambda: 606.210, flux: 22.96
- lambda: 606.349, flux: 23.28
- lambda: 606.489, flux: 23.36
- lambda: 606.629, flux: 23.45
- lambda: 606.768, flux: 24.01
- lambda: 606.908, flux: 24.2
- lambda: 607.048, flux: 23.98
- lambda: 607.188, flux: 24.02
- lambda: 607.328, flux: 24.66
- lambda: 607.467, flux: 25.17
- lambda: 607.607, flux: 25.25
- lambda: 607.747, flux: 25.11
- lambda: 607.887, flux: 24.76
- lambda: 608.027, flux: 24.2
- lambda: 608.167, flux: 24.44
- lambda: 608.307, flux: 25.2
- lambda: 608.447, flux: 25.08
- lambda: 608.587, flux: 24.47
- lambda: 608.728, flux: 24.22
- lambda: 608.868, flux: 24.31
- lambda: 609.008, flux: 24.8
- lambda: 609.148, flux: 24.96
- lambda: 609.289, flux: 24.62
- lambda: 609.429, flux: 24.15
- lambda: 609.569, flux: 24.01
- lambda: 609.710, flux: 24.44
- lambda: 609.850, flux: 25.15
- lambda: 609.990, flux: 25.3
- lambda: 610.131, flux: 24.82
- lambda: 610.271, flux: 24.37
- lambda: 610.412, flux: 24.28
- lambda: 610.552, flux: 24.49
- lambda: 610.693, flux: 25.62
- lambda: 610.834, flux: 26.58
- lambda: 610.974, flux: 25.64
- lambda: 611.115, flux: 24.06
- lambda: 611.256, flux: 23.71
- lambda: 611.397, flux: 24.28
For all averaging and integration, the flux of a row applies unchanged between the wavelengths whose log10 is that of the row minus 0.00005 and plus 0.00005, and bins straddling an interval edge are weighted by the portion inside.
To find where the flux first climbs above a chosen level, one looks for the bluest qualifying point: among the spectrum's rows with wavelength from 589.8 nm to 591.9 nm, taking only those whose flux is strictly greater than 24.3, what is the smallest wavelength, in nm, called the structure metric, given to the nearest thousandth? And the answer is 590.504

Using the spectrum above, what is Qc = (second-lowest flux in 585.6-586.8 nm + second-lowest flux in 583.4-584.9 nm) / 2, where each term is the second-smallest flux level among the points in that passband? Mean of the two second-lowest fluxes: 23.5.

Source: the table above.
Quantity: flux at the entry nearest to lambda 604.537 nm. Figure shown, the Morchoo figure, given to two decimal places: 25.22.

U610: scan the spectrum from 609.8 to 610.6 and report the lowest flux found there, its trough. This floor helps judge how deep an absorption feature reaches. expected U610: 24.28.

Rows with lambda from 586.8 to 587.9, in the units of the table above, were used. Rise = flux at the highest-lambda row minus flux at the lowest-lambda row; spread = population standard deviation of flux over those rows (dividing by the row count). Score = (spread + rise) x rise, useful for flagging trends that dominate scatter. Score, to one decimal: 1.0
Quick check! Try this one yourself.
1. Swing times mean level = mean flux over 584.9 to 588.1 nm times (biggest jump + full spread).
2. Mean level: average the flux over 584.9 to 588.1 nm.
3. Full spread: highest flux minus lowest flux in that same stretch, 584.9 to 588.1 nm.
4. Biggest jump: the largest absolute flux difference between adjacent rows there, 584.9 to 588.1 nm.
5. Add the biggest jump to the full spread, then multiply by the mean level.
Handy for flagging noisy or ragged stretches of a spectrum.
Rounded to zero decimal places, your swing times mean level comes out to 91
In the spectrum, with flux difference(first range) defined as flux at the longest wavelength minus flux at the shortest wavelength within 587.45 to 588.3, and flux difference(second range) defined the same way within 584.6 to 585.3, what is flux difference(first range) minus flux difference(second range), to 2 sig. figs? -1.2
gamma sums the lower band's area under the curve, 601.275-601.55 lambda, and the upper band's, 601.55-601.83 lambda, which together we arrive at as 13.4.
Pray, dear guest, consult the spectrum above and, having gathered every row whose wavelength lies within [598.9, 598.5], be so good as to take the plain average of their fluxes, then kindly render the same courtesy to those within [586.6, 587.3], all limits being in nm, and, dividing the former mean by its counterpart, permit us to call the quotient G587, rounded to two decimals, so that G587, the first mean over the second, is 0.89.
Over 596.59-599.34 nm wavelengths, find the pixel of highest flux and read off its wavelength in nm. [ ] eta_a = 599.271 nm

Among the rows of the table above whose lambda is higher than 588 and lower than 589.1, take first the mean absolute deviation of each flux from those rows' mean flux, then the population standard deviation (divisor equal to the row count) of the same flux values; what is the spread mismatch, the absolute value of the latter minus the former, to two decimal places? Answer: 0.34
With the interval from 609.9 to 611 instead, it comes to 0.10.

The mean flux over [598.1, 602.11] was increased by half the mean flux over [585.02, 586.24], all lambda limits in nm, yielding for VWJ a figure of 35.6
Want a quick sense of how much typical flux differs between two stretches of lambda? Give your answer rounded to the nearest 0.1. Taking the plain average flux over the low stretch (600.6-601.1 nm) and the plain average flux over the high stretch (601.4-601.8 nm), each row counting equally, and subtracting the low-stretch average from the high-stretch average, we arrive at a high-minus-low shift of 0.0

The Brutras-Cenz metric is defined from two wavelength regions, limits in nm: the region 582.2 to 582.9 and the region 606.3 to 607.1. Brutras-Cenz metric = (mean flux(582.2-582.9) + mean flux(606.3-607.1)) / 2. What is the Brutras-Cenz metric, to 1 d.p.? 24.6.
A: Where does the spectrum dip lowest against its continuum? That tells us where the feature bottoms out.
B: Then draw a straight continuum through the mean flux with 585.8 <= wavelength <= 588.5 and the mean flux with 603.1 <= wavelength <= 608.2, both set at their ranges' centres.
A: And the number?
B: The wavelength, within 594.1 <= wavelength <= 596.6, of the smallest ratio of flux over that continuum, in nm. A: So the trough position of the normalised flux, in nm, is 594.597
